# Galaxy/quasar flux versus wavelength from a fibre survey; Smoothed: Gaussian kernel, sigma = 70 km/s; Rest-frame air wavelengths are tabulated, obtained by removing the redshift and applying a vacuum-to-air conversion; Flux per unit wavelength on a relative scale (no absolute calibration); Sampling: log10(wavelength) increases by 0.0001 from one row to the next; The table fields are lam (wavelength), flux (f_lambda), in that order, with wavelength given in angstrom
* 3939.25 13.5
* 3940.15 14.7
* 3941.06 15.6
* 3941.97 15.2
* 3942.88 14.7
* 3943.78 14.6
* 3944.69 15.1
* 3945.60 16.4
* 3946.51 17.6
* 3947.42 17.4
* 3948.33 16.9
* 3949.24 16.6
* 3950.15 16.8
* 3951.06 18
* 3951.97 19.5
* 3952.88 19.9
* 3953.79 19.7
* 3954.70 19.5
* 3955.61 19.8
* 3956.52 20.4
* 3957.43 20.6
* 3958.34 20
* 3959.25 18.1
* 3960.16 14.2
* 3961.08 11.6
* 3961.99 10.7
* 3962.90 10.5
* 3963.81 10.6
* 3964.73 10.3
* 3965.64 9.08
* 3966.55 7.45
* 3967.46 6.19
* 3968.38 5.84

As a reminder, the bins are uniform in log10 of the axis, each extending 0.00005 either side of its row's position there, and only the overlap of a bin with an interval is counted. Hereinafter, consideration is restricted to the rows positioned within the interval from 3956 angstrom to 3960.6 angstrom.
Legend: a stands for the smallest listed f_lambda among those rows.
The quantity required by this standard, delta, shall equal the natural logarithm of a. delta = 2.65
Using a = 14.2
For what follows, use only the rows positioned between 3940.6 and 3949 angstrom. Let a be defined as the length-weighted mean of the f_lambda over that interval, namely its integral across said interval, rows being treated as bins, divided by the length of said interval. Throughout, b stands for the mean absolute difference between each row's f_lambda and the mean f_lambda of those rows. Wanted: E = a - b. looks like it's 14.9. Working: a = 15.9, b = 1.00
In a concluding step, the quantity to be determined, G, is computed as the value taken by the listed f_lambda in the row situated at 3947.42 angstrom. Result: 17.4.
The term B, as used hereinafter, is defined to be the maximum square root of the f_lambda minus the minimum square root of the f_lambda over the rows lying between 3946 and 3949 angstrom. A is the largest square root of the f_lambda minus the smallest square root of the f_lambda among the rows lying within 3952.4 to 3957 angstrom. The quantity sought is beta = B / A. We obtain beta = 0.8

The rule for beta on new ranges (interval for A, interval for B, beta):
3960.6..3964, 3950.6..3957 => 1.7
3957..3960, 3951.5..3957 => 0.4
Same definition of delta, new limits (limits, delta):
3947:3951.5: 2.81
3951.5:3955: 2.97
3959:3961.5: 2.45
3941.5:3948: 2.68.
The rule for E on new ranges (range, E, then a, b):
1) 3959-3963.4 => 10.3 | 12.8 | 2.50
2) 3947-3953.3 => 16.8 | 17.9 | 1.08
